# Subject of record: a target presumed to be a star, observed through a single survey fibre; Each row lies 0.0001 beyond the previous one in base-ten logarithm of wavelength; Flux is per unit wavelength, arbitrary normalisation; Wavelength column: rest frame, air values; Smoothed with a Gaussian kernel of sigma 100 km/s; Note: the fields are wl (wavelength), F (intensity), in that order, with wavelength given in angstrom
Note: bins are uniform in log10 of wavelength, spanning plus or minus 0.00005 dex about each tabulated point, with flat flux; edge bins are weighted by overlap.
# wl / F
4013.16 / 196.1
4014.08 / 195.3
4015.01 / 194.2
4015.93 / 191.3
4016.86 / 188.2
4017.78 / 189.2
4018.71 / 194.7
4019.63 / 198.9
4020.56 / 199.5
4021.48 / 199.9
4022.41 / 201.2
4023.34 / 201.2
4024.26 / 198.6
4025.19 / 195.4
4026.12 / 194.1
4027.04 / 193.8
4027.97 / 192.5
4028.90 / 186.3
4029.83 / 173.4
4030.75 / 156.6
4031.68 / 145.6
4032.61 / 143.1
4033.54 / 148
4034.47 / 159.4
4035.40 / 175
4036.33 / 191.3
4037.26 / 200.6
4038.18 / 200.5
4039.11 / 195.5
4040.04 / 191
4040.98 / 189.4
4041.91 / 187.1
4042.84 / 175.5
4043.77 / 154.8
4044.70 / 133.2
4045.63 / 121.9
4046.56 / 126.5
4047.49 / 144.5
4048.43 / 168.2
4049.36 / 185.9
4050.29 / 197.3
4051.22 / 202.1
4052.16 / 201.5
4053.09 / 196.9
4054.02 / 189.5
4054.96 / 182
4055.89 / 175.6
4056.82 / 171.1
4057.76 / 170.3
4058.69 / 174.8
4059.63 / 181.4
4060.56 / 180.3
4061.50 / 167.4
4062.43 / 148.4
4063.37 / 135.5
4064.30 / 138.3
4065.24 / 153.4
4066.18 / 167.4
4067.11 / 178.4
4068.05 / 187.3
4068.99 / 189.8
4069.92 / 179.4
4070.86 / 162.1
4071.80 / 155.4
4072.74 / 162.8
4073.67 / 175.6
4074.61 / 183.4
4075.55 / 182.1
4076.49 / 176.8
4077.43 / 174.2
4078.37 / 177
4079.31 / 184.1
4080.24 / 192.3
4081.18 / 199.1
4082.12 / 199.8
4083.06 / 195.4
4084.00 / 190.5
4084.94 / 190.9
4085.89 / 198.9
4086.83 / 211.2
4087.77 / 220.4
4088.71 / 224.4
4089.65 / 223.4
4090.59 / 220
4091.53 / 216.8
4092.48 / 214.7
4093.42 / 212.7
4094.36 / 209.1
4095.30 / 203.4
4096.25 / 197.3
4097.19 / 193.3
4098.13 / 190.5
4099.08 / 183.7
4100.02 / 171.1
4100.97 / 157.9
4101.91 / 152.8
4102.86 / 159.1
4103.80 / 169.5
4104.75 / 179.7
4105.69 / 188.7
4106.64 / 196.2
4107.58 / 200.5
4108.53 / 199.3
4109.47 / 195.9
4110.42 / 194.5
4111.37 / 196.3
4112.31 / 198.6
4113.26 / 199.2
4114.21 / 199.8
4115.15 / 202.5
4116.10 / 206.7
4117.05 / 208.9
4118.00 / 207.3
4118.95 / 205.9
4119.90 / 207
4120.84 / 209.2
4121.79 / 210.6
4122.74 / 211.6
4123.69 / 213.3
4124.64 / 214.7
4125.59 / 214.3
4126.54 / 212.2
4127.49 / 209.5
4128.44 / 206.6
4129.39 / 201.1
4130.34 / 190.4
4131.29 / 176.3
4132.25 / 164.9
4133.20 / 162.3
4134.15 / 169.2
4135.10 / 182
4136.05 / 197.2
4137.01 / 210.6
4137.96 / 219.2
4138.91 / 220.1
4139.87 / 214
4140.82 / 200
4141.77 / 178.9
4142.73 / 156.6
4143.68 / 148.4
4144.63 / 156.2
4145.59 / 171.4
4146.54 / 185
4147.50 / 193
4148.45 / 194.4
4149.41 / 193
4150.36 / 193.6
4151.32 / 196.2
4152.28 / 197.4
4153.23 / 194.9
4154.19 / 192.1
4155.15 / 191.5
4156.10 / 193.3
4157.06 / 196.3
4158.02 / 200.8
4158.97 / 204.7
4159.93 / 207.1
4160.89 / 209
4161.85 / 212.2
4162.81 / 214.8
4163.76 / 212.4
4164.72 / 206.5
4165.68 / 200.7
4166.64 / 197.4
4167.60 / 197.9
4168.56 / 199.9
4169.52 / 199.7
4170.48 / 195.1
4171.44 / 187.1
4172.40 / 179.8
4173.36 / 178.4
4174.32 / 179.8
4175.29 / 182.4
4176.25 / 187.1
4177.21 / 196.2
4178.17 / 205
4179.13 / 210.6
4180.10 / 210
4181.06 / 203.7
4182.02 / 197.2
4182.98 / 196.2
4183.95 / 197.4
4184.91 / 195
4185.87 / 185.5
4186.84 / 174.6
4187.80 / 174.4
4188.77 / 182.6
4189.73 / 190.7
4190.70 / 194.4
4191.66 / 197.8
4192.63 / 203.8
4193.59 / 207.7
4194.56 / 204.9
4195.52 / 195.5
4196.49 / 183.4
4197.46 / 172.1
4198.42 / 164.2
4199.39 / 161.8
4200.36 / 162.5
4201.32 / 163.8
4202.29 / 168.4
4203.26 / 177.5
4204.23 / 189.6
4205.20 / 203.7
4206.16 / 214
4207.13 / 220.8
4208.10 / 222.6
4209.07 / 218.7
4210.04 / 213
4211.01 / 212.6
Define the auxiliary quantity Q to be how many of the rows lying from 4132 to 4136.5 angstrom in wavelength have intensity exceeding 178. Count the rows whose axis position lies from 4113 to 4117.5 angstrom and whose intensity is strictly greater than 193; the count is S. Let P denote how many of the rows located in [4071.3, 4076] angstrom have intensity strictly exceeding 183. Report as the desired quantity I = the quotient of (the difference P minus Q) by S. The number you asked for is -0.2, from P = 1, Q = 2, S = 5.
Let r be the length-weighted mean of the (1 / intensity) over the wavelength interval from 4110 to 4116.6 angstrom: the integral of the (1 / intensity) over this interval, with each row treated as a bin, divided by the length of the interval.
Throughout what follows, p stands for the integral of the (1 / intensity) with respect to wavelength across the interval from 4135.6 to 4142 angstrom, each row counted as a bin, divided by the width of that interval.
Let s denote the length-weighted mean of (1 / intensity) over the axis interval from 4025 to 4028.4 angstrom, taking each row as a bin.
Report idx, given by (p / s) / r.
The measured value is 188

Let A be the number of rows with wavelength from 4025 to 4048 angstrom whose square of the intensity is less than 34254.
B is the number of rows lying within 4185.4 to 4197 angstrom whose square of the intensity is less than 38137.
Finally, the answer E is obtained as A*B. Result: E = 91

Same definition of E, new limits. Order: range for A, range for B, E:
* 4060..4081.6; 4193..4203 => 133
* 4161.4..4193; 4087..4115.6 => 77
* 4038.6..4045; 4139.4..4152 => 30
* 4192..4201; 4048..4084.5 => 160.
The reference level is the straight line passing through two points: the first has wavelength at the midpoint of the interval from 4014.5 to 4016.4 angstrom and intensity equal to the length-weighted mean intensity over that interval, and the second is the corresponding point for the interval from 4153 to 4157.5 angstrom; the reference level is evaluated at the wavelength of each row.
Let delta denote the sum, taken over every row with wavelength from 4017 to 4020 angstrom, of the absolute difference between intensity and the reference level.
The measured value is 12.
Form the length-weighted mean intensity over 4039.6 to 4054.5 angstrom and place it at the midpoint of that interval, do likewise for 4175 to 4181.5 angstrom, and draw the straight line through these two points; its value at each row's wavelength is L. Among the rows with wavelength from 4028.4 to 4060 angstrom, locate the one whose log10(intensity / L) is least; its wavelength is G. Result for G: 4045.63 angstrom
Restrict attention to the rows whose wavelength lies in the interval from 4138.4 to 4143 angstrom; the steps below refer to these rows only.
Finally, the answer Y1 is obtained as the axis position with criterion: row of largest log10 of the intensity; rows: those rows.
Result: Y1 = 4138.91 angstrom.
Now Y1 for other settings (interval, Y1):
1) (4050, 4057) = 4051.22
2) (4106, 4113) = 4107.58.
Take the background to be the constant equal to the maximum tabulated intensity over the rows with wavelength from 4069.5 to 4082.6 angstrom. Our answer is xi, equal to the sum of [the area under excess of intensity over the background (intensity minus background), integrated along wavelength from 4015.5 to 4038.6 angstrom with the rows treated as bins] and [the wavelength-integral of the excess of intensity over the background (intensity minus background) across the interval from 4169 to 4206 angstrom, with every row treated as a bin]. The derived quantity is -762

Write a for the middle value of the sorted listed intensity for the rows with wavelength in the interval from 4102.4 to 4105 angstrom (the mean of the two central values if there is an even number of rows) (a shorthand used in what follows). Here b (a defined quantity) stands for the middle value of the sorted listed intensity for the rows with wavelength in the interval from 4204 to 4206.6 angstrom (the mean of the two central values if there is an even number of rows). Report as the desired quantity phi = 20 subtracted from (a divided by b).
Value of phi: -19.2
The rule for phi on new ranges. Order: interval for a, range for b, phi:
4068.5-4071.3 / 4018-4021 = -19.1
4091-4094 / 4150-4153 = -18.9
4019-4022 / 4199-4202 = -18.8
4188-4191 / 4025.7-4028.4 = -19.0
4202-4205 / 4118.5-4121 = -19.1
